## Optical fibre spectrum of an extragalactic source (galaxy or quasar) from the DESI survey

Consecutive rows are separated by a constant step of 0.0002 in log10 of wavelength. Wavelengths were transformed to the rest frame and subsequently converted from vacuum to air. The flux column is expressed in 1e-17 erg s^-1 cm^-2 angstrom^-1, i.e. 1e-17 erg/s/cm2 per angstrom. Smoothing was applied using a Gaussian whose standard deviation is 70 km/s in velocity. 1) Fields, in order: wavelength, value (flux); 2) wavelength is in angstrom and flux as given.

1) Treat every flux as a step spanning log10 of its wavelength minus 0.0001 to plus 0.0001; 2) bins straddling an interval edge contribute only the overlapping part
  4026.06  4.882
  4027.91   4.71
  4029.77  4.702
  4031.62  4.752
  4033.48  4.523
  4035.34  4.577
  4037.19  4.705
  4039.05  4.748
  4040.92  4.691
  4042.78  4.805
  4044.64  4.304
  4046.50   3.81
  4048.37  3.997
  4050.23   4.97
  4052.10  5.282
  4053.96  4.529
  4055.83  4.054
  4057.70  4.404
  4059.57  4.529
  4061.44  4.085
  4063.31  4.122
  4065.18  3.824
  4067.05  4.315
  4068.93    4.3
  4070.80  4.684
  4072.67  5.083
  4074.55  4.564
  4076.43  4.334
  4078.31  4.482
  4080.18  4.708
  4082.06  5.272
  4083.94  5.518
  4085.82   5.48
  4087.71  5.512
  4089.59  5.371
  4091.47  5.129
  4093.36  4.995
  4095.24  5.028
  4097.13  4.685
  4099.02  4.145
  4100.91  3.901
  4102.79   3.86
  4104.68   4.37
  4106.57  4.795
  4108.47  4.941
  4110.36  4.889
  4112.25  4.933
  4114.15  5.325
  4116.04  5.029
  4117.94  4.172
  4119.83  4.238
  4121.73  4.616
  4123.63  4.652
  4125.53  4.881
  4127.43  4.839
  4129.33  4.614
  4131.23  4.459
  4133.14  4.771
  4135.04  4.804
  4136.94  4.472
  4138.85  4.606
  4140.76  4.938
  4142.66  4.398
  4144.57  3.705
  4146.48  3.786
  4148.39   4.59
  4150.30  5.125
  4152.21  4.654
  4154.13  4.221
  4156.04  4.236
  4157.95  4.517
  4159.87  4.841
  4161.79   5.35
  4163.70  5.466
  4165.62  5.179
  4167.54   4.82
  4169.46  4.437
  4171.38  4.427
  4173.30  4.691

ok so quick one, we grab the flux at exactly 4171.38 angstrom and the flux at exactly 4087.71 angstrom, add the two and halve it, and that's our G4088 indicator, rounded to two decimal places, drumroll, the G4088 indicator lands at 4.97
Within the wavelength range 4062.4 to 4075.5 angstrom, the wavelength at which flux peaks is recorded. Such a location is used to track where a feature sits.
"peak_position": 4072.67 angstrom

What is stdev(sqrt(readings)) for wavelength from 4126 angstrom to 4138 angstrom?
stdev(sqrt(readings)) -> 0.04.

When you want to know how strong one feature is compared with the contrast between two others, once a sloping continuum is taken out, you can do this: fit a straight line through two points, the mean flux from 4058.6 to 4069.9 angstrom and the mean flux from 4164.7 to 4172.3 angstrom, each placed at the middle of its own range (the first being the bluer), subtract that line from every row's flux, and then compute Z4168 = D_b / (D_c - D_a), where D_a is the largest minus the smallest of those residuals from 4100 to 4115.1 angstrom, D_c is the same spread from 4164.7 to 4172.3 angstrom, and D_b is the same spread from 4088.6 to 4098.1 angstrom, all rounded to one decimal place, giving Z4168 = -1.2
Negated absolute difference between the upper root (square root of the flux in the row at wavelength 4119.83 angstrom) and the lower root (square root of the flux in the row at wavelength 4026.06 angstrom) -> -0.15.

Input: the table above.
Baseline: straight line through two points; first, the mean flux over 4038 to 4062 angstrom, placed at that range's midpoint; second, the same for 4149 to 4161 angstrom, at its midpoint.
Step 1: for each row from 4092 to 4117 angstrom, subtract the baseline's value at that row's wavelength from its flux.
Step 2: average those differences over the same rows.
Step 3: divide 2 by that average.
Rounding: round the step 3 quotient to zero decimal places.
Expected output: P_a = 14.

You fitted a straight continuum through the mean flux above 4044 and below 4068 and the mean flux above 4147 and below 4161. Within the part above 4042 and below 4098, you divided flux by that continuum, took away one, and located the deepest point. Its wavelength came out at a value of 4065.18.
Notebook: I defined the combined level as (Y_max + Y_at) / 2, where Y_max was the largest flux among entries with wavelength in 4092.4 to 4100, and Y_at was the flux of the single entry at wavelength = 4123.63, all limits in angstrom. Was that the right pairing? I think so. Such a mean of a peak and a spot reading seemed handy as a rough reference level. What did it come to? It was 4.84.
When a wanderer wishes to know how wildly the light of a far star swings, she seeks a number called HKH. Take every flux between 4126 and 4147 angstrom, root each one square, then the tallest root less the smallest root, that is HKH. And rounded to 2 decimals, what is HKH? 0.30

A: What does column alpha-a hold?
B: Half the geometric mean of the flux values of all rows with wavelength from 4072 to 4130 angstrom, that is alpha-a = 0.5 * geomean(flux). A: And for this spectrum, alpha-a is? 2.38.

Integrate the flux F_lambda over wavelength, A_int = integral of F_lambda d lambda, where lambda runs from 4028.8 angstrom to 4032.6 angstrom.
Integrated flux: 18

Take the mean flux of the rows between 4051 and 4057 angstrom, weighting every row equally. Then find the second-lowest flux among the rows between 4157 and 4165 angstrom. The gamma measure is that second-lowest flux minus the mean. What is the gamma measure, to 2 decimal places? 0.22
